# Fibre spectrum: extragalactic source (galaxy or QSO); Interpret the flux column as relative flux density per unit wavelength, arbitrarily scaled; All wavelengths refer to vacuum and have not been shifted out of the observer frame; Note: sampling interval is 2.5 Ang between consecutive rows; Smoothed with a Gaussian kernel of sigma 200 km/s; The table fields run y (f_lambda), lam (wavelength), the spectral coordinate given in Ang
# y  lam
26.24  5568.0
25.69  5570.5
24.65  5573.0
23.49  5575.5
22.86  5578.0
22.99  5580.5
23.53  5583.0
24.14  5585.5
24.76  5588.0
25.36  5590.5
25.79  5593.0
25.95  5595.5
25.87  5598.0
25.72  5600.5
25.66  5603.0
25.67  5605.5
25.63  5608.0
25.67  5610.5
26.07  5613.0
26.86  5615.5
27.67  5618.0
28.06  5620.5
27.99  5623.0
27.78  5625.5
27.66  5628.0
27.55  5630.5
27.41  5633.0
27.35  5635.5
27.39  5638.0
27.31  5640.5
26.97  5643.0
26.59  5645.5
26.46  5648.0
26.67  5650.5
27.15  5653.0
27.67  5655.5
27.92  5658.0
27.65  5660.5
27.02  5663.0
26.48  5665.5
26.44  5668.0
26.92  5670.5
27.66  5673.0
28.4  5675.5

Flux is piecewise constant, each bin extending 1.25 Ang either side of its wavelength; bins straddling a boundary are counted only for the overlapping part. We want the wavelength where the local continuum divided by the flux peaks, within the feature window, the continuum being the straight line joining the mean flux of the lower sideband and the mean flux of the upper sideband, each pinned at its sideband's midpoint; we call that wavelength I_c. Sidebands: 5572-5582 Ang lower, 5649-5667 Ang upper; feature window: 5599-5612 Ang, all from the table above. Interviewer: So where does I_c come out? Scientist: 5610.5 Ang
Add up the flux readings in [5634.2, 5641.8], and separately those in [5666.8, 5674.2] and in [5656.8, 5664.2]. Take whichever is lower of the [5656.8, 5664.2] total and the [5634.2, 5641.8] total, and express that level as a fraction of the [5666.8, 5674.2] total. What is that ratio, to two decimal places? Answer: 1.01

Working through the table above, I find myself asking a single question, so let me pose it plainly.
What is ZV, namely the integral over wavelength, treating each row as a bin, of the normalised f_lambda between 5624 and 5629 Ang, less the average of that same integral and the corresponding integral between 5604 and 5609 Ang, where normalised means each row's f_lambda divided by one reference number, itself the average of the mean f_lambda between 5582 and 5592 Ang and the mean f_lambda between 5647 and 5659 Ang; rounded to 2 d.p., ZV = 0.20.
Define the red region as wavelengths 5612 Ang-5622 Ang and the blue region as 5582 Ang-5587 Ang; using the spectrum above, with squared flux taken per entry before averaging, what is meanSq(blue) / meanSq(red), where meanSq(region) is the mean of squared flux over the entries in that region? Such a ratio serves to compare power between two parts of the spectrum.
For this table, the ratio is 0.77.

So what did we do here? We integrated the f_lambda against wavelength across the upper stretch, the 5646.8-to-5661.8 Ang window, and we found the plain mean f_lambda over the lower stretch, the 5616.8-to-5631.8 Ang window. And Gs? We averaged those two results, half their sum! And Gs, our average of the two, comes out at 218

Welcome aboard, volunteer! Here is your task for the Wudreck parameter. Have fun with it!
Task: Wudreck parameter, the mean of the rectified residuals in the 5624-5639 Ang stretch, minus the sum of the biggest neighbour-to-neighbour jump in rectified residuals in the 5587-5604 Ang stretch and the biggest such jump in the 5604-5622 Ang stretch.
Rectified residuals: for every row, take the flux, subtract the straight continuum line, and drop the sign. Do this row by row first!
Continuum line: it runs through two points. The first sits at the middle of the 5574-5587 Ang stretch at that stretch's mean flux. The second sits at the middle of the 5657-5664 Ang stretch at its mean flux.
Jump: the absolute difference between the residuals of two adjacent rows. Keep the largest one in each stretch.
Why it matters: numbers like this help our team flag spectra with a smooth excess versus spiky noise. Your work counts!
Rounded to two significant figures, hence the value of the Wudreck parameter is 0.32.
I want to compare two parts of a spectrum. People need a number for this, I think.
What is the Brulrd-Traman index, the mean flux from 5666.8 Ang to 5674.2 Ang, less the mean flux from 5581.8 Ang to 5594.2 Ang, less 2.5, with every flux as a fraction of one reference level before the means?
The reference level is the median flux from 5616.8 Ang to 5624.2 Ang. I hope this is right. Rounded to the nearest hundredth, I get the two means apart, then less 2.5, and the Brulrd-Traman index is -2.42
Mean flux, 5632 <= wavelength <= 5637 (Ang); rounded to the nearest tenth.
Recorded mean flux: 27.4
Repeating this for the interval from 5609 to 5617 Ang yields 26.2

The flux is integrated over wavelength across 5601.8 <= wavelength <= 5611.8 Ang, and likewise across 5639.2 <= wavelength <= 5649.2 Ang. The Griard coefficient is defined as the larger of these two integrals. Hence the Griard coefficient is 268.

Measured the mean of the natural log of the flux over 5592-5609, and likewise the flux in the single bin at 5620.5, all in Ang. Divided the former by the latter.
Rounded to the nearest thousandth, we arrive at 0.116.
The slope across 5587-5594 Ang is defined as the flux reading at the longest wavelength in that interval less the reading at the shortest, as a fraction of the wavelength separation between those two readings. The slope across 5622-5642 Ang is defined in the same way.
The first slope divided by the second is -5.3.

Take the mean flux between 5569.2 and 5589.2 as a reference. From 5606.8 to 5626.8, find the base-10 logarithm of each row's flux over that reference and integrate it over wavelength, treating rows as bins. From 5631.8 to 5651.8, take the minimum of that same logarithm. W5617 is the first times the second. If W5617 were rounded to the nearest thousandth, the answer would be 0.042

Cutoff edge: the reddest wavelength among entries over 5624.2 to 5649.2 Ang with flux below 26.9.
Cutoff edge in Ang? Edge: 5648.0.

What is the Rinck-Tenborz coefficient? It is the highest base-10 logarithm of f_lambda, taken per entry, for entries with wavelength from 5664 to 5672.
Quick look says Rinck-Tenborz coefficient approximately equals 1.43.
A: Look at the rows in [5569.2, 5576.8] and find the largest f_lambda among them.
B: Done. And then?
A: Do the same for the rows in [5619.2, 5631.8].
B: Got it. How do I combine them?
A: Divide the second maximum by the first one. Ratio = 1.09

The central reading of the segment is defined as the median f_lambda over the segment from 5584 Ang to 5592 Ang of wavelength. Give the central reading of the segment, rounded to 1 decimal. 24.8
